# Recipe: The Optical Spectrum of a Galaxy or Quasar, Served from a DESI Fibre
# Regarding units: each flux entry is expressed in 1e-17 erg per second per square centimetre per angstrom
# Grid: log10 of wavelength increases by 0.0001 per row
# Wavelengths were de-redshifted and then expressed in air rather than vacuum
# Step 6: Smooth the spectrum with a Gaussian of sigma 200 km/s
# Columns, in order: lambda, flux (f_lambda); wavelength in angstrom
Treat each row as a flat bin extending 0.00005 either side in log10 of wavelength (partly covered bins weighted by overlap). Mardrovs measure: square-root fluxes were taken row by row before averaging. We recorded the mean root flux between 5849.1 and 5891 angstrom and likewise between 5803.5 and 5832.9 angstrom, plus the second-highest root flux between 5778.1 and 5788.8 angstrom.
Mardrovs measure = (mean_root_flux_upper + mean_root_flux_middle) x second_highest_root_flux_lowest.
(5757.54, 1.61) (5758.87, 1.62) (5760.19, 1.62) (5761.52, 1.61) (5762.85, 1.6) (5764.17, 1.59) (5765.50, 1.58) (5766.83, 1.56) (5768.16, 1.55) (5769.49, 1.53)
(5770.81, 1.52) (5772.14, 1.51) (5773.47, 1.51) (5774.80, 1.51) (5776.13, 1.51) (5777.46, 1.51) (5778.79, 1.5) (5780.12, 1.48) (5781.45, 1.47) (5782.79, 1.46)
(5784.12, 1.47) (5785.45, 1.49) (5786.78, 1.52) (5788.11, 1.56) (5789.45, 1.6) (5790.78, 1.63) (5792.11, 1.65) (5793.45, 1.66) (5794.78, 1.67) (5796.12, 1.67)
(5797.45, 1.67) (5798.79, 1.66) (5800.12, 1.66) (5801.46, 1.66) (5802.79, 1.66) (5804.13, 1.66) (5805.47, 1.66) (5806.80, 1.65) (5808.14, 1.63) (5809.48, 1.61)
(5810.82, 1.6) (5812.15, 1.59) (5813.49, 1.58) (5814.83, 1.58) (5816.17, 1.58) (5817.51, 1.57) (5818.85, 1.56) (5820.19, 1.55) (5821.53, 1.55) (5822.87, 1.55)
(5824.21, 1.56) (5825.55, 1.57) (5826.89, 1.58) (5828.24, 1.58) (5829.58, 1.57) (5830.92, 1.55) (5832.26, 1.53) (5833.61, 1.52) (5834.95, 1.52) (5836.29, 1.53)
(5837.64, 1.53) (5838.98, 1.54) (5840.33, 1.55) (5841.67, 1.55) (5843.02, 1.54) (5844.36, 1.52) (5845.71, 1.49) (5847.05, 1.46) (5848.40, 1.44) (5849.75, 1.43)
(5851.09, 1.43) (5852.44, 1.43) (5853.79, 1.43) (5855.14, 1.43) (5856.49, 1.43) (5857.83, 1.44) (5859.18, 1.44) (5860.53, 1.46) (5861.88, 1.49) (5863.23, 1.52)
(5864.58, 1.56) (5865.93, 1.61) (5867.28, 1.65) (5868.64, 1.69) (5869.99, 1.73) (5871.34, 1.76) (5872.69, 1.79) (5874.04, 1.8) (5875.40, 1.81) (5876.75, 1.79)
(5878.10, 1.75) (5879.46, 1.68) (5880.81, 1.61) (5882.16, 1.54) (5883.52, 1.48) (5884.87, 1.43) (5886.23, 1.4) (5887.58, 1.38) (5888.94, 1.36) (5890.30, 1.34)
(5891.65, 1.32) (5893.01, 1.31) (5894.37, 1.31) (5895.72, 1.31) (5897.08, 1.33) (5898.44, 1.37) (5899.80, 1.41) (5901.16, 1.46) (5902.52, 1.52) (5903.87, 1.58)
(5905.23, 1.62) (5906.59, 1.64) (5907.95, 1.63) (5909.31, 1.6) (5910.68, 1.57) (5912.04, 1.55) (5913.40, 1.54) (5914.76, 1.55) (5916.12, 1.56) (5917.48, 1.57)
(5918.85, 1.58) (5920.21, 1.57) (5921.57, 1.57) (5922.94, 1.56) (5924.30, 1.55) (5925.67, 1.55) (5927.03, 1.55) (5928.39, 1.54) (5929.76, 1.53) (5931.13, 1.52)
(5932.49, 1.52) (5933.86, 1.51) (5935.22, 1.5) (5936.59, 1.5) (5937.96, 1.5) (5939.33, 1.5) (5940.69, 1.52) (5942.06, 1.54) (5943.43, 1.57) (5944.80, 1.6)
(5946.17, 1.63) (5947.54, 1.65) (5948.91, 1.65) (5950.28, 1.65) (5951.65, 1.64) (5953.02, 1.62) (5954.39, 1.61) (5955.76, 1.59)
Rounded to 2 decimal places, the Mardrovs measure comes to 3.09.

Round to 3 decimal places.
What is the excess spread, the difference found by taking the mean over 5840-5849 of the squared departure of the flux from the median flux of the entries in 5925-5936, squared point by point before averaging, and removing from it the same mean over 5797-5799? -0.018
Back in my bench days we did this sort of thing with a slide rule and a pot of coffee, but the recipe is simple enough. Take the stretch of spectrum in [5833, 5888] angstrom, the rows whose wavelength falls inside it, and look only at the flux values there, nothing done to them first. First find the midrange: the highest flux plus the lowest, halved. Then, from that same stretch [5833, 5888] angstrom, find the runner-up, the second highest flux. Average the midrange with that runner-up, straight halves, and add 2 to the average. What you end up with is 3.70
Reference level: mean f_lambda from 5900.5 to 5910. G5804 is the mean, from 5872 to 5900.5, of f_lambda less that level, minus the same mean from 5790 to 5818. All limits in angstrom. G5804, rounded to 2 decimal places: -0.13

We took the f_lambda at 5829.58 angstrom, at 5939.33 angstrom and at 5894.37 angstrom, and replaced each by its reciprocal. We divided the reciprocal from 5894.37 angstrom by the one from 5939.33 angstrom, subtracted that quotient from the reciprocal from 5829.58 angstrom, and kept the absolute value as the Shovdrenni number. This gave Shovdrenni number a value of 0.51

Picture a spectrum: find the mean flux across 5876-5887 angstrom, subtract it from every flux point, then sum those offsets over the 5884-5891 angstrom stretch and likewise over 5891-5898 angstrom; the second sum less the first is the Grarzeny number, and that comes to -0.3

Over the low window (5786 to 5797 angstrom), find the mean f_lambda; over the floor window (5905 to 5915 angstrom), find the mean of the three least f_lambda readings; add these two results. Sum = 3.17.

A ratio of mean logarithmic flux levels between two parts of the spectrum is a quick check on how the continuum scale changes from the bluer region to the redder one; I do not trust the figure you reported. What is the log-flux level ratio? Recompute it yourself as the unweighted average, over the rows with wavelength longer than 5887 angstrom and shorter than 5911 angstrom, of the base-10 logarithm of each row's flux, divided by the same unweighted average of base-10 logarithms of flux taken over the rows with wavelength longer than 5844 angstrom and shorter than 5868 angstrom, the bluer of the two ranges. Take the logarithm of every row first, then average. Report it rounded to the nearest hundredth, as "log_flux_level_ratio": 0.93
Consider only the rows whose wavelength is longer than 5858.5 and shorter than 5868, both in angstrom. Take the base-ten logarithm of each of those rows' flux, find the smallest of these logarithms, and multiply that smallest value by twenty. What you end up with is 3.17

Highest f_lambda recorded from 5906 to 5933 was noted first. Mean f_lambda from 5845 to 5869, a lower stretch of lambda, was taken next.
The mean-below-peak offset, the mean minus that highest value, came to -0.15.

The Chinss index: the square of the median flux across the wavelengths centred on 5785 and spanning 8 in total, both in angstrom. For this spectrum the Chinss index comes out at 2.2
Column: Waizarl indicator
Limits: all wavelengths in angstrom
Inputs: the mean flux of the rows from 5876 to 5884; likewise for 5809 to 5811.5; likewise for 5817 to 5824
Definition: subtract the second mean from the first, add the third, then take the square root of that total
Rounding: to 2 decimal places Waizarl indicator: 1.26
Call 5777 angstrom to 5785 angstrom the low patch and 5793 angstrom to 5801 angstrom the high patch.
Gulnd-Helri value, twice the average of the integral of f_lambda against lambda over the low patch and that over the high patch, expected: 25.2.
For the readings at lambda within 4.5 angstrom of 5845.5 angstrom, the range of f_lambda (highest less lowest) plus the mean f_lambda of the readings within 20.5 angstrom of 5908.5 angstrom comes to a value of 1.62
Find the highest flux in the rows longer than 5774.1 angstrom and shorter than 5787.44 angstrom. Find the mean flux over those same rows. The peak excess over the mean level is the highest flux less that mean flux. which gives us 0.028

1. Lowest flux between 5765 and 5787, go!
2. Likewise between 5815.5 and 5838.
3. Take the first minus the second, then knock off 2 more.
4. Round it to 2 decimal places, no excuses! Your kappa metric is -2.06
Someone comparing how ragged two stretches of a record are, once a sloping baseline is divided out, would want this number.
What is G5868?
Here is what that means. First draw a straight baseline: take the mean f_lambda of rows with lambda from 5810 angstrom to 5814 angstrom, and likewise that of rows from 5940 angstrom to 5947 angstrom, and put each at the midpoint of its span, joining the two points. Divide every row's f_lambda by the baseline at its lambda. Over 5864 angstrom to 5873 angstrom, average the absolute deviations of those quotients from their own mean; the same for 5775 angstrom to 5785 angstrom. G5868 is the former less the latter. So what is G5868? 0.03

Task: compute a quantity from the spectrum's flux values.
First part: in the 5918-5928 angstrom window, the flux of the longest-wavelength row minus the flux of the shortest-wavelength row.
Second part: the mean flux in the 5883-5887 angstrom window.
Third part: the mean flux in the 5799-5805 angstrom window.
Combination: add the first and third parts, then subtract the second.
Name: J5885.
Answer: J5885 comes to 0.19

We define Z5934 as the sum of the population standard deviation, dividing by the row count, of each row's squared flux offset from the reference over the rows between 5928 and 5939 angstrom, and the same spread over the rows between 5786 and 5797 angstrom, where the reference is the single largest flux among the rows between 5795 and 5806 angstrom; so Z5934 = 0.012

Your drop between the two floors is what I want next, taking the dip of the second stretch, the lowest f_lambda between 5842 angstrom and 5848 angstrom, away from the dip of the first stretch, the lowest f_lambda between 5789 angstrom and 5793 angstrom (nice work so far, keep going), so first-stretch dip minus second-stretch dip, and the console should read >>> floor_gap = 0.14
